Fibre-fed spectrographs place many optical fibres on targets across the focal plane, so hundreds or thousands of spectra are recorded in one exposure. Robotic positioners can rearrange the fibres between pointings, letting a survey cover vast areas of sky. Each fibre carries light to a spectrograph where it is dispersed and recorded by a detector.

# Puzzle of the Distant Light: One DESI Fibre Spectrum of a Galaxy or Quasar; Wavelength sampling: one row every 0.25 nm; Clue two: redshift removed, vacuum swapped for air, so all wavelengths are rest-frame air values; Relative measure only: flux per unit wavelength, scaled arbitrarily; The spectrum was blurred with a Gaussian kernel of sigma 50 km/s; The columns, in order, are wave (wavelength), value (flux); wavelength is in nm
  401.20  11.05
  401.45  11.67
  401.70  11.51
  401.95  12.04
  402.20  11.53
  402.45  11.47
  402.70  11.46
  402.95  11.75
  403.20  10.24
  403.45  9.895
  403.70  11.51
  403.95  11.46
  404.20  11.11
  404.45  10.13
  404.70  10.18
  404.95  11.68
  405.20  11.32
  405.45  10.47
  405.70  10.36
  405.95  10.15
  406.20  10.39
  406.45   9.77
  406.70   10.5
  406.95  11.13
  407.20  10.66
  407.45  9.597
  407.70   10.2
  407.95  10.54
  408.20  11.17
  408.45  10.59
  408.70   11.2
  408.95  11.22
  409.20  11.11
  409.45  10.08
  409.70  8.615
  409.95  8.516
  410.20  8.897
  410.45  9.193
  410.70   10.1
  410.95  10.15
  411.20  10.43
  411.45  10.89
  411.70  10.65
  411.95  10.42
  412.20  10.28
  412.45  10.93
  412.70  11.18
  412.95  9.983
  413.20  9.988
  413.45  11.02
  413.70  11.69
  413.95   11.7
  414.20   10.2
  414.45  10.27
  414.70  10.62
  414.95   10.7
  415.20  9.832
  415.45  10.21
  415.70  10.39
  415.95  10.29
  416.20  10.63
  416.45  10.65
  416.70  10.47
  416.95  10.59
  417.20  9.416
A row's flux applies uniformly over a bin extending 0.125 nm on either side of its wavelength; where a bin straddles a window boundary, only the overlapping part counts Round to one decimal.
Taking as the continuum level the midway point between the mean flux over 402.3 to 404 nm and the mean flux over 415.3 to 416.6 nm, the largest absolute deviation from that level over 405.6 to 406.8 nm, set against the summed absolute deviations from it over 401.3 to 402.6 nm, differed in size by 3.4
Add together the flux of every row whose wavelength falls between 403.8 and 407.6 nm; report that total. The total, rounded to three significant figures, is 159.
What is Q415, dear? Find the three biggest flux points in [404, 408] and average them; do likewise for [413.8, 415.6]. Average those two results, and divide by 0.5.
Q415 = 22.4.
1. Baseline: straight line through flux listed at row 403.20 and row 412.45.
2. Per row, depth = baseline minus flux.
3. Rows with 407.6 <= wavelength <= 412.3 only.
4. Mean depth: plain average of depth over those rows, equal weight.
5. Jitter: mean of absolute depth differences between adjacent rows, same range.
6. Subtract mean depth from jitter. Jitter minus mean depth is -0.1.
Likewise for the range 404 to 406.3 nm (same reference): 0.8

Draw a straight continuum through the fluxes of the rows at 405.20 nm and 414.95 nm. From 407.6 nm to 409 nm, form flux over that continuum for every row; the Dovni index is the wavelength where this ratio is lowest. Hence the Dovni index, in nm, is 407.70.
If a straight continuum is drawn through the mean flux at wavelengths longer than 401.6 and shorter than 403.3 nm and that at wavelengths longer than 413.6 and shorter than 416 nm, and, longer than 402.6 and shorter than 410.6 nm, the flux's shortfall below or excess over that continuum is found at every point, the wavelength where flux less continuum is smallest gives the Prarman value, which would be 409.95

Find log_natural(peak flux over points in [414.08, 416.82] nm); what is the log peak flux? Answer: 2.37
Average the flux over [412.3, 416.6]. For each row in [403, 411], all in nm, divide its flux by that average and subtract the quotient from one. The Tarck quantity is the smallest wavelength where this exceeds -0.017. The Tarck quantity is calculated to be 403.20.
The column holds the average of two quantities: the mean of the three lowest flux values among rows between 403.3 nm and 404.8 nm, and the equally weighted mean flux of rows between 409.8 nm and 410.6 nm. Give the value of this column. 9.5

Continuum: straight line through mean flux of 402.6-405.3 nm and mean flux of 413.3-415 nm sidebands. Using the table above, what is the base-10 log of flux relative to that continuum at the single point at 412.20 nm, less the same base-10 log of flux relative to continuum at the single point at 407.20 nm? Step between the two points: -0.014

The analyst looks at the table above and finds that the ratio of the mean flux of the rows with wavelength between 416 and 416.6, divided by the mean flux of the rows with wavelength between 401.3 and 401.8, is 0.92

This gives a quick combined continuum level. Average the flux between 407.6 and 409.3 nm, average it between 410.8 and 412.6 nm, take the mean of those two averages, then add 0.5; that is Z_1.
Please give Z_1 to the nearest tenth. 11.2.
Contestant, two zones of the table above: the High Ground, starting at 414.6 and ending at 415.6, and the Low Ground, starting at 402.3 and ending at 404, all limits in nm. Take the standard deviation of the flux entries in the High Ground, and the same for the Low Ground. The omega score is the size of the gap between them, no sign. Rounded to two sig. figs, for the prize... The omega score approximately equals 0.33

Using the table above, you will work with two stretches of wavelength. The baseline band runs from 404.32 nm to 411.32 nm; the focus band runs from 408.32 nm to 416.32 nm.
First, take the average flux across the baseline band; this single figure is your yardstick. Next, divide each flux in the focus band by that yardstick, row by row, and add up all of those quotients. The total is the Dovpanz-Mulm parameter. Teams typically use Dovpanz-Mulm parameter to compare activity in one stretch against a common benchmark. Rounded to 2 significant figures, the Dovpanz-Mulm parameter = 32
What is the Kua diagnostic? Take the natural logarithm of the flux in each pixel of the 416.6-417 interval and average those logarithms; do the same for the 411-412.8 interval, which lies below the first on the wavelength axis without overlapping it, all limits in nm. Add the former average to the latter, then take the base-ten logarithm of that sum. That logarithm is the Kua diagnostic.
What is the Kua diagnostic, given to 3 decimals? 0.674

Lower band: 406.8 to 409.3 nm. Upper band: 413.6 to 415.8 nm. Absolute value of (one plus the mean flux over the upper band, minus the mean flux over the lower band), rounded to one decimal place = 0.9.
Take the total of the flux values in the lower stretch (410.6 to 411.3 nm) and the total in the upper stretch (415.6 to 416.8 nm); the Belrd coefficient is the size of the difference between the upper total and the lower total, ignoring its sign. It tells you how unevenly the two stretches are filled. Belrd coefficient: 22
